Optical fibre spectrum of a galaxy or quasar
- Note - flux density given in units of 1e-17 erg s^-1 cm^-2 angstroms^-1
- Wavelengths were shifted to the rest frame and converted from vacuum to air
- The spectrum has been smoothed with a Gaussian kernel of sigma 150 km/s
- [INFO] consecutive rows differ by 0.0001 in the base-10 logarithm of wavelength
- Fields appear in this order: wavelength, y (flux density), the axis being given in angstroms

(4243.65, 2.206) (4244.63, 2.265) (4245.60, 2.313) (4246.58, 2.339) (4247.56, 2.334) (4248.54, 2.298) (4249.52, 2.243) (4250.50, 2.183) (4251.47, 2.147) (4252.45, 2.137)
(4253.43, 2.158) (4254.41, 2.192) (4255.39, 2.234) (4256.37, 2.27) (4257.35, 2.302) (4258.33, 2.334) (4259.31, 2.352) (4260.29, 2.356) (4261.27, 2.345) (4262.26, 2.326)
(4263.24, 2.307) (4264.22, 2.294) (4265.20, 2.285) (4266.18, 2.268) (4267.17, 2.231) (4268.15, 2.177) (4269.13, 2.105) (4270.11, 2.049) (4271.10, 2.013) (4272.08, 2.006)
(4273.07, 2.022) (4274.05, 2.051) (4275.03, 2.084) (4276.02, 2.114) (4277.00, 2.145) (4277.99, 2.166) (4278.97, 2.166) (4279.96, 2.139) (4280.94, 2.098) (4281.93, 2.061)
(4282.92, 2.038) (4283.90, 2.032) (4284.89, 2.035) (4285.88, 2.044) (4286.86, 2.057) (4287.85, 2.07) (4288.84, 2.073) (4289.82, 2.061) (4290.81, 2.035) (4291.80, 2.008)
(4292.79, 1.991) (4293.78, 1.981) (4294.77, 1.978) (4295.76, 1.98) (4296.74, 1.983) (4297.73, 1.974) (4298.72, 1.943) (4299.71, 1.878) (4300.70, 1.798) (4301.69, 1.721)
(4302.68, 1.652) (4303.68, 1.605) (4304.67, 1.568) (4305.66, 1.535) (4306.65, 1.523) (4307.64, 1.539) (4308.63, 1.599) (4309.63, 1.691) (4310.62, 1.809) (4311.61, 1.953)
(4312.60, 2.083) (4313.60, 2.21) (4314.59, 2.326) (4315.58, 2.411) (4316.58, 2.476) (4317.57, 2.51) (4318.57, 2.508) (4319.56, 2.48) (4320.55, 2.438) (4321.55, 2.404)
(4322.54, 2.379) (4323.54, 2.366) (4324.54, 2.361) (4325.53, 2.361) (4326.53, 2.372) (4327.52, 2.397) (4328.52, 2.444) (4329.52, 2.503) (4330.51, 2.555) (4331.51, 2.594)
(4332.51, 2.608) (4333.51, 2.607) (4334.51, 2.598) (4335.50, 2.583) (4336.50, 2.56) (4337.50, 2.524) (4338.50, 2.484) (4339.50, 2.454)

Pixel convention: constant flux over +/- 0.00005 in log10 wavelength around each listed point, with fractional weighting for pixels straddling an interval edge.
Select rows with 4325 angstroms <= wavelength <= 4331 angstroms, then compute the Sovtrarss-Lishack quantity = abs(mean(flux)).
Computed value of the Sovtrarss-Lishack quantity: 2.44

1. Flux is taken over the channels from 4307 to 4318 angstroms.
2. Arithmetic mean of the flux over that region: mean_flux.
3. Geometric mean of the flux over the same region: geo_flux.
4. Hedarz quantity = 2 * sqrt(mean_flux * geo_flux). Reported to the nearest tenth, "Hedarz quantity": 4.1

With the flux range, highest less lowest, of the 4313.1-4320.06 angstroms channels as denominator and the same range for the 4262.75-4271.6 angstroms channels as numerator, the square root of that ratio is 1.0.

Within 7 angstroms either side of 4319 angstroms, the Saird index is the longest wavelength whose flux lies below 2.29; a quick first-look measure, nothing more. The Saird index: 4313.60 angstroms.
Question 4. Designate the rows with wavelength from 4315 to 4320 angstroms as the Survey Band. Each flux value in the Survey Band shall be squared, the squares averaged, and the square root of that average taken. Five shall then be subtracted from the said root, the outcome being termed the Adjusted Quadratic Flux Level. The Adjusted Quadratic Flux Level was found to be -2.5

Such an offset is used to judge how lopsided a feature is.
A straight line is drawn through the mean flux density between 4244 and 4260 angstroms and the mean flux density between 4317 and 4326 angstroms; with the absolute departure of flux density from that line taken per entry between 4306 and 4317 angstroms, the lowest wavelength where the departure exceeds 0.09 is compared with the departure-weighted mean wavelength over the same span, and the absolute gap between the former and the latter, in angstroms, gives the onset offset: 2.8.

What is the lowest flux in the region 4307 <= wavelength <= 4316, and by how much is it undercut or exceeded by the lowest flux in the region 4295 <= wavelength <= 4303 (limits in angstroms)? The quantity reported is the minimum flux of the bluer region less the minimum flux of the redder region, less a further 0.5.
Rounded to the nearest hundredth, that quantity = -0.39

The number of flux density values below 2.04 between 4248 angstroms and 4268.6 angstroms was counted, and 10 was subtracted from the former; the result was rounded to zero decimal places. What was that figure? -10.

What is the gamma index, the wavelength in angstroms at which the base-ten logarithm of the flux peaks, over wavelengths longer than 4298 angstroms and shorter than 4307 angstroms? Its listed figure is 4298.72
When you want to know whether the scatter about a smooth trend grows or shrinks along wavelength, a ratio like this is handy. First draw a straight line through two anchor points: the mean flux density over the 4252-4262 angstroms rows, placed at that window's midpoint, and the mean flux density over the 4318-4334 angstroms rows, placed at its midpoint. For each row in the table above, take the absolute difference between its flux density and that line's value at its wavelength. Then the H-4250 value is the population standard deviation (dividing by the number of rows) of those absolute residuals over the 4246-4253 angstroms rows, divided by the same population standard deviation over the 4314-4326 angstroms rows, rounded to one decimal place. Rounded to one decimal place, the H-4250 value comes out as 1.2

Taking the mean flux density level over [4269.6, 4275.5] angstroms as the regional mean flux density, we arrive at 2.04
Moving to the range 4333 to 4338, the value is 2.57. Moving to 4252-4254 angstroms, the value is 2.15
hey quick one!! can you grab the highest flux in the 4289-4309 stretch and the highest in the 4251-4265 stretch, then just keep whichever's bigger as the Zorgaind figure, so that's 2.36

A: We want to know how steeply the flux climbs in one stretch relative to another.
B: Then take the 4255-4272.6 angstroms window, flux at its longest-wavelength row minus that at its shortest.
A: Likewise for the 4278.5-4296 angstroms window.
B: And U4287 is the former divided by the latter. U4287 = 1.2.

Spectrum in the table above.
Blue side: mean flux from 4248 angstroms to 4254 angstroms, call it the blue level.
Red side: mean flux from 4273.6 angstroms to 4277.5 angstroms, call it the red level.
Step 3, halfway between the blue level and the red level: 2.15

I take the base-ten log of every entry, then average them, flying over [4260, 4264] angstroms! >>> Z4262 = 0.37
